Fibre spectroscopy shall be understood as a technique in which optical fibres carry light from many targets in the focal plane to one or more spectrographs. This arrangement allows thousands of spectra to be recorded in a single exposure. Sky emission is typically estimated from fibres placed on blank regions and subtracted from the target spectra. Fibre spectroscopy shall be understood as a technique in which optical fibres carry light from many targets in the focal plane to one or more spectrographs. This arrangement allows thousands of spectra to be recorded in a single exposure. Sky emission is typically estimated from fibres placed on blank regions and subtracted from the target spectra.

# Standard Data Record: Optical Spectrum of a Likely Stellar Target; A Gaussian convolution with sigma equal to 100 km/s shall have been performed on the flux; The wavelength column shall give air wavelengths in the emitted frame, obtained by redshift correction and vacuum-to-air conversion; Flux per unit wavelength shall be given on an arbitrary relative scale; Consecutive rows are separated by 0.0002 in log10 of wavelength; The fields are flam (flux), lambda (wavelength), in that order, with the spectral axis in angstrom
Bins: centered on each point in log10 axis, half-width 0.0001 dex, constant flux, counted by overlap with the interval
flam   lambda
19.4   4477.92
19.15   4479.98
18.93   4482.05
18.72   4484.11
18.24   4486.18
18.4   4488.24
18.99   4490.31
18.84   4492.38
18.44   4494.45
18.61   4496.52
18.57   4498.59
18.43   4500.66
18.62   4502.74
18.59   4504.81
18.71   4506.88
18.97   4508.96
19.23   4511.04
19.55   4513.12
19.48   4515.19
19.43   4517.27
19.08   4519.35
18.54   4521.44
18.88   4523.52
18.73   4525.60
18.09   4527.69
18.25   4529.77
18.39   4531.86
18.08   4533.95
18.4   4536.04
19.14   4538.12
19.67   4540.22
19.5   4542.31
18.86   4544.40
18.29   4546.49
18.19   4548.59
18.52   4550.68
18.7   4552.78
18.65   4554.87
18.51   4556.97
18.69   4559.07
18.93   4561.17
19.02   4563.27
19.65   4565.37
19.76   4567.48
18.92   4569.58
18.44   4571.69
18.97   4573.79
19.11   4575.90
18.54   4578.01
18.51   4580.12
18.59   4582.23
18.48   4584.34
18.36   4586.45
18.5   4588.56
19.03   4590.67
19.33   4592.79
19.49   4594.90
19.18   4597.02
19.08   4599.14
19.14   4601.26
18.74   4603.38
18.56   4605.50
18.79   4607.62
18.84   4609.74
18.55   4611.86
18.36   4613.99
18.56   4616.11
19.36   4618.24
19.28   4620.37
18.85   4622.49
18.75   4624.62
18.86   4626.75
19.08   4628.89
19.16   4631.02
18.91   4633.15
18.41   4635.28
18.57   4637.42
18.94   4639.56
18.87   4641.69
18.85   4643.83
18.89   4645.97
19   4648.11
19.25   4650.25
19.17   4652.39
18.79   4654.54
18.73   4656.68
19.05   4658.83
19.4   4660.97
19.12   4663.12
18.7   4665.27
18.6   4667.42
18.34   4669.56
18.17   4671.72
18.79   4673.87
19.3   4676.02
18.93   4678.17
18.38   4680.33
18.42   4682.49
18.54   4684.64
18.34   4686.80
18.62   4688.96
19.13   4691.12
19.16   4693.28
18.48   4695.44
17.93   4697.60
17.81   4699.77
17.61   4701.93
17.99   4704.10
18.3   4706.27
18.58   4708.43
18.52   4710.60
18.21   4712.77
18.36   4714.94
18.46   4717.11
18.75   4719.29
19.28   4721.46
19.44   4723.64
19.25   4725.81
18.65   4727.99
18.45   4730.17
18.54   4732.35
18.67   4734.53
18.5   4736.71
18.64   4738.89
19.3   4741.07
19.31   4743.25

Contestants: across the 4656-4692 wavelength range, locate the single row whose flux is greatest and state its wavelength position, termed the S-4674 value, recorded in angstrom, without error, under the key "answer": 4660.97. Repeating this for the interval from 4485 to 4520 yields 4513.12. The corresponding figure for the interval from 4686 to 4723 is 4721.46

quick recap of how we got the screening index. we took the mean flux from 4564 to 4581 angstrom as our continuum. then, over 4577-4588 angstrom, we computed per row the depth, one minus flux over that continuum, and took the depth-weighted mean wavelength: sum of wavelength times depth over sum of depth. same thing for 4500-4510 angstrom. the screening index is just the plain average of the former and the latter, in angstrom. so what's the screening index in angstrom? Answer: 4542.9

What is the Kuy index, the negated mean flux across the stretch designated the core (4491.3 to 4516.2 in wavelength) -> -18.8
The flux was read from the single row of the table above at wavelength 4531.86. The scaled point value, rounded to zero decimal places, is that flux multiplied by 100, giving 1839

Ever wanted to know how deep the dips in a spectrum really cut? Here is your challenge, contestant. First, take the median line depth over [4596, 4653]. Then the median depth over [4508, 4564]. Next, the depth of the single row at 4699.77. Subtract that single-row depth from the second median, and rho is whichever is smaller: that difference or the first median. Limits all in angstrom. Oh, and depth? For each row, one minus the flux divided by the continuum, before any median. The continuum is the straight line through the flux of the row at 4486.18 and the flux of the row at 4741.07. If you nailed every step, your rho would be -0.09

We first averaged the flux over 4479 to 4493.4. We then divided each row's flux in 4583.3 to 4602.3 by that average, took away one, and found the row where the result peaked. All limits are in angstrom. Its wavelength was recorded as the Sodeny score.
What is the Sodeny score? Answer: 4594.90 angstrom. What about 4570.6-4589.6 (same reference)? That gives 4575.90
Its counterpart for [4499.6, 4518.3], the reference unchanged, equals 4513.12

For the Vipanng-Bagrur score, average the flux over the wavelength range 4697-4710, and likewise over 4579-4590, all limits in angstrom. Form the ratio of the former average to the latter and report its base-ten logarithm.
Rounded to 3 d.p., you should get -0.011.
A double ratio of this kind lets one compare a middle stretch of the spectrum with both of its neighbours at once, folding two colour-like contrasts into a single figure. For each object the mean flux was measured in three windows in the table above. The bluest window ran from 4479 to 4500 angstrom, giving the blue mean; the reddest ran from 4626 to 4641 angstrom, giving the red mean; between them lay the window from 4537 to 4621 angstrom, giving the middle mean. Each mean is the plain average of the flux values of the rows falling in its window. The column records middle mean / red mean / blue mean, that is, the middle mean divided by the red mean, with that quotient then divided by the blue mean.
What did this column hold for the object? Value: 0.0536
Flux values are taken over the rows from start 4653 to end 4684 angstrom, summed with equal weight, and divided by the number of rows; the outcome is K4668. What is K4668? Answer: 18.8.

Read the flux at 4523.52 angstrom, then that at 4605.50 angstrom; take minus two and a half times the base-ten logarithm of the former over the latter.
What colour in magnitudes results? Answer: -0.02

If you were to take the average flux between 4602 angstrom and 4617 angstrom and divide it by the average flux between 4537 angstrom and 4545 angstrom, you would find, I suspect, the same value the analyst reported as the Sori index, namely 0.97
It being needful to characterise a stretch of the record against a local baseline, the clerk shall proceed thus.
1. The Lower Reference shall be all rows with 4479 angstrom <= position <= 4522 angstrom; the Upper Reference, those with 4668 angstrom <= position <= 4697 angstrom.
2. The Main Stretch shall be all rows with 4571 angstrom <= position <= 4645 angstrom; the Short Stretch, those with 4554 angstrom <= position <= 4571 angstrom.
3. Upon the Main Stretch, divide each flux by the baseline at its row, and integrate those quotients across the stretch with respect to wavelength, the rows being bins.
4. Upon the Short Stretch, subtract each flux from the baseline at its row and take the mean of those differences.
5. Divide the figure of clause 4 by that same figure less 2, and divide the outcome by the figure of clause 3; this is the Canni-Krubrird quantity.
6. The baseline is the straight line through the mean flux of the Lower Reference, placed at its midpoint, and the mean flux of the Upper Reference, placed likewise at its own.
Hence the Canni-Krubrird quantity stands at 0.0014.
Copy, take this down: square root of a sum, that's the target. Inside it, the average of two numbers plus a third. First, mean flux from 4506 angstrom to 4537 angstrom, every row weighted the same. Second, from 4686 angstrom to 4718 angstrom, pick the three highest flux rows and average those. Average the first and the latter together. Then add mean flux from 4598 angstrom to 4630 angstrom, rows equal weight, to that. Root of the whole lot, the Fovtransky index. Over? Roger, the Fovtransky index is 6.14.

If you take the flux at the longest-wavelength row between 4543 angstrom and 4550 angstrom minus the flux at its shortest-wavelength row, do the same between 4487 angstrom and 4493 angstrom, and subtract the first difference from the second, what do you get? 1.1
